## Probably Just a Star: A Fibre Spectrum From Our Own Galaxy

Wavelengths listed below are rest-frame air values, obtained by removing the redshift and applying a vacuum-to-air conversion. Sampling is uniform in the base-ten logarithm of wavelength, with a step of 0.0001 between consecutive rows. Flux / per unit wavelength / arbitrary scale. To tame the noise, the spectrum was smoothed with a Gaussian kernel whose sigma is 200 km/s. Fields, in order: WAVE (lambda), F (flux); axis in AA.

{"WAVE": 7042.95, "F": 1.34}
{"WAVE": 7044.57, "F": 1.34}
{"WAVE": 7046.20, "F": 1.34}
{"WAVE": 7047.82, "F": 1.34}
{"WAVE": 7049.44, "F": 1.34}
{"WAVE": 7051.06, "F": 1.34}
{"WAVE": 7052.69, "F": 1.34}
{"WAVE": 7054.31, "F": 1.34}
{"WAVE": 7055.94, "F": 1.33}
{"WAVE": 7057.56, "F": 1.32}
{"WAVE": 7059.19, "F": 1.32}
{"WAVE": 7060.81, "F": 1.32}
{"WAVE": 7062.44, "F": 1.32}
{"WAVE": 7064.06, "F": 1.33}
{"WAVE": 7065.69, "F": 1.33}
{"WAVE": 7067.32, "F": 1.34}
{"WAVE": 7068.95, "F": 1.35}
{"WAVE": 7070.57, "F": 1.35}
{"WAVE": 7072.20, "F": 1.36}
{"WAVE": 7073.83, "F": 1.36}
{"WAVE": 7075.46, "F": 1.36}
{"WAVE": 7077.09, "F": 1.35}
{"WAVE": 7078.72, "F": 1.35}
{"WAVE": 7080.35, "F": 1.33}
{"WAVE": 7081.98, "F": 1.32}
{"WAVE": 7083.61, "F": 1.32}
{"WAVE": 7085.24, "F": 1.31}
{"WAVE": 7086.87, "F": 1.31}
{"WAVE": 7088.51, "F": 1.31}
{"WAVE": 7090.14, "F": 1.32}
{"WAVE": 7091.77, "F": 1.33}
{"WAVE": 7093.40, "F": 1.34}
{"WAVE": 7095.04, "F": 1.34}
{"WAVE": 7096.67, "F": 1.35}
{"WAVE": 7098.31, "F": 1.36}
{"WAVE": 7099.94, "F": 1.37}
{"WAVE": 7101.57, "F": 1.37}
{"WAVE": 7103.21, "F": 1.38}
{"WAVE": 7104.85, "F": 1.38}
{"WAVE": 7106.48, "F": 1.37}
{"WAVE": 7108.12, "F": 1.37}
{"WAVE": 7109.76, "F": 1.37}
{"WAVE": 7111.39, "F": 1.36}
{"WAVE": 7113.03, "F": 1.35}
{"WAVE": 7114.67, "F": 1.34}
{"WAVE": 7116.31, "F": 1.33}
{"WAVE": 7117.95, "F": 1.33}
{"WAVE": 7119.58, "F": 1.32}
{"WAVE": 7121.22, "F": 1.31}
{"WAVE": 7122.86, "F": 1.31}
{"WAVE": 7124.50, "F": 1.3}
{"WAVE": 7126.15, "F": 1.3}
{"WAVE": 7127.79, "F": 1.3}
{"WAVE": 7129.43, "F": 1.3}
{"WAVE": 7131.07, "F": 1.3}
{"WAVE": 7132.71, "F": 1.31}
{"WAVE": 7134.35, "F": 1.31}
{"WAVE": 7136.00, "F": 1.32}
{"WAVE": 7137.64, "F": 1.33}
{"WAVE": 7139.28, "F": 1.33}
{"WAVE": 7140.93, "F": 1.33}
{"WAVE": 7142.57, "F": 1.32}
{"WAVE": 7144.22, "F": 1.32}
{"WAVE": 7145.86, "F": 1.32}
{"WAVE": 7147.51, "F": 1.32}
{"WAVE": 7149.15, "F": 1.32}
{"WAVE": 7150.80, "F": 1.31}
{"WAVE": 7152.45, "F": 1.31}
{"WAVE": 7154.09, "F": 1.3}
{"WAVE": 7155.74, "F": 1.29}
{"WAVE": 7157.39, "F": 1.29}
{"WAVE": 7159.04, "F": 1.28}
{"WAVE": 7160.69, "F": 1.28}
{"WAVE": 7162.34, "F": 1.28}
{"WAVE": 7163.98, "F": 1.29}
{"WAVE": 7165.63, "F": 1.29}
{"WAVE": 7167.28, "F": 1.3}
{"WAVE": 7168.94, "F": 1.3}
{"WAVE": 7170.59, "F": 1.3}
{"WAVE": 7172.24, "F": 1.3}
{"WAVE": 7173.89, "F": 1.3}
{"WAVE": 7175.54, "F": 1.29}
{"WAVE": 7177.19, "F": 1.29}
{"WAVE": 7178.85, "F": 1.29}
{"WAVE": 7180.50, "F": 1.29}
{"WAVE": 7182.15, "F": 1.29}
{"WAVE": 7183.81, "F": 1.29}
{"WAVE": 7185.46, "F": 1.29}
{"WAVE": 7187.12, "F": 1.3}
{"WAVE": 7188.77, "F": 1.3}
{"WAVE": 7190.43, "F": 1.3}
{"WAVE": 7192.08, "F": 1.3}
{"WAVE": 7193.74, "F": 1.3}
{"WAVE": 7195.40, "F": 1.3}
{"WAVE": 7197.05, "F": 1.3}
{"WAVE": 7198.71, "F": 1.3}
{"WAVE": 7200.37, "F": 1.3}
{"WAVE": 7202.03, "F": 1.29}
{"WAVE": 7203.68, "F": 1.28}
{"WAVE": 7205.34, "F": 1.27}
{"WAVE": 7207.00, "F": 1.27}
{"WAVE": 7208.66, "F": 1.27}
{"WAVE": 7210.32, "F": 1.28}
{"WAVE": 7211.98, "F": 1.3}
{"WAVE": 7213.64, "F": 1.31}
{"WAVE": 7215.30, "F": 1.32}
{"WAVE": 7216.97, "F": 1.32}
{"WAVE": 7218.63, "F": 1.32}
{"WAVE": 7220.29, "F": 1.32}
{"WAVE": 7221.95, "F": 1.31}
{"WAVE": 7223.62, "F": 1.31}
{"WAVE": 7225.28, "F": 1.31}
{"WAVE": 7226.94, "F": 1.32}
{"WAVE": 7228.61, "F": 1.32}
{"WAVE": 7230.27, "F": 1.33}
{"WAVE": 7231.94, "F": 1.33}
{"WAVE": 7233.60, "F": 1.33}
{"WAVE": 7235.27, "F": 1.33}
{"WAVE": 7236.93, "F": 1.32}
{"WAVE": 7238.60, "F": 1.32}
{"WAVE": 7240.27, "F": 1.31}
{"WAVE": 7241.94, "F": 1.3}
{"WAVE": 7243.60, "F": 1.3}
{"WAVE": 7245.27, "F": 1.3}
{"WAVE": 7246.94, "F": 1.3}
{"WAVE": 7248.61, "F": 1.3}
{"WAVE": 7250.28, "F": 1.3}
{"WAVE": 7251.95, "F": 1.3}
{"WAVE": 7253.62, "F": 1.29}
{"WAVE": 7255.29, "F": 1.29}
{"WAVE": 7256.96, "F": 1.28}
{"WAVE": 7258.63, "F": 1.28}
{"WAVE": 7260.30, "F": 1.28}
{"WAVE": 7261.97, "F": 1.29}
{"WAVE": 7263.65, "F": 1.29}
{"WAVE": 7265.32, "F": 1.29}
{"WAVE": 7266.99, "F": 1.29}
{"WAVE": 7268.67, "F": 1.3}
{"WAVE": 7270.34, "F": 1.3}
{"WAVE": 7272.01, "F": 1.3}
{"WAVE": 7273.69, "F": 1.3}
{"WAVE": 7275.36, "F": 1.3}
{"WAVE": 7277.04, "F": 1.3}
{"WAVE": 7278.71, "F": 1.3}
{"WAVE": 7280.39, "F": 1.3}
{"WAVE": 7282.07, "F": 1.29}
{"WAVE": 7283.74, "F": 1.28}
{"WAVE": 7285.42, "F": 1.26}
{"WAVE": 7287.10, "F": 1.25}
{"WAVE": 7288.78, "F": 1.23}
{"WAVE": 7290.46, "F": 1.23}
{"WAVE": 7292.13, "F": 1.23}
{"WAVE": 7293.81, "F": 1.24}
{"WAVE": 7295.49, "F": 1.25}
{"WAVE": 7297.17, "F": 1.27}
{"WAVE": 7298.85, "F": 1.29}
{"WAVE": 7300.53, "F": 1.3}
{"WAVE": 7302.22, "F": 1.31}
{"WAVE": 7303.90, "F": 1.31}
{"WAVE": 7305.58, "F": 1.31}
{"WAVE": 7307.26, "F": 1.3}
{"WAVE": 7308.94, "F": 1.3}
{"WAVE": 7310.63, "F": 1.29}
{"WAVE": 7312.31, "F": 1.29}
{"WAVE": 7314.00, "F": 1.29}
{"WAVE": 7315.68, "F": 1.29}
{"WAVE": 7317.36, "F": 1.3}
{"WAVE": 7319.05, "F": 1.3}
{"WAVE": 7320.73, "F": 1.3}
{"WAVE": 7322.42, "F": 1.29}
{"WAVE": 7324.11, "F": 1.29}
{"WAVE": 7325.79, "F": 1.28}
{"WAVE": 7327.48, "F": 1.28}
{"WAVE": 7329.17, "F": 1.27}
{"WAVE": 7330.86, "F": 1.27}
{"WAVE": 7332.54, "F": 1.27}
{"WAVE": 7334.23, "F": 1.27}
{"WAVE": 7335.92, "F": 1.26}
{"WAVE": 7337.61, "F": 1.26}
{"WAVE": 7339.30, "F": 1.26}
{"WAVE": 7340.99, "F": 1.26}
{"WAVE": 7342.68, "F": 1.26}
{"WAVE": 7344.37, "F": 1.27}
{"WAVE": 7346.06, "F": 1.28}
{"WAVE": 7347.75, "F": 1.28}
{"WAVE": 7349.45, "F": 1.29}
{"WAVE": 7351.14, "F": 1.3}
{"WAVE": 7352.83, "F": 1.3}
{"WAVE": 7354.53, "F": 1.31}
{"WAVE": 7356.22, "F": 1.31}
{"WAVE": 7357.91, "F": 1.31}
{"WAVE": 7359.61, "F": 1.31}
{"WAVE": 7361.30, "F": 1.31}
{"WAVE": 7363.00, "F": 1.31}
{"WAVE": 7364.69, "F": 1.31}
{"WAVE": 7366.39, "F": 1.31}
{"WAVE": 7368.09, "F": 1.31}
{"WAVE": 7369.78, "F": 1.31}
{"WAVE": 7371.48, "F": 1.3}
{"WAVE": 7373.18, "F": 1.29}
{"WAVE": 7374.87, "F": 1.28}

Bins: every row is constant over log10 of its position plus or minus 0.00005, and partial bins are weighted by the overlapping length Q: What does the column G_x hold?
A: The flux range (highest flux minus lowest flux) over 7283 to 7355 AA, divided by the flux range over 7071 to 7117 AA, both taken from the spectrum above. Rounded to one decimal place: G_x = 1.1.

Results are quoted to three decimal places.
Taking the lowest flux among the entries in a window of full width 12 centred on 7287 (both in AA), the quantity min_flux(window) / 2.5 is 0.492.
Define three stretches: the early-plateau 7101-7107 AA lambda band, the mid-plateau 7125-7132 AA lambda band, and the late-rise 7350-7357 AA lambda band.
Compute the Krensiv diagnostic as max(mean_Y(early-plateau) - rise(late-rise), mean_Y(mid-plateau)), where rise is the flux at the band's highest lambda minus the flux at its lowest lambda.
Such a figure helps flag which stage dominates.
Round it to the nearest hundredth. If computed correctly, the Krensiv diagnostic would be 1.36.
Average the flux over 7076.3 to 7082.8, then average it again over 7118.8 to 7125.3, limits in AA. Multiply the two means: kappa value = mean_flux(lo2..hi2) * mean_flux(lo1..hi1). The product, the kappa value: 1.75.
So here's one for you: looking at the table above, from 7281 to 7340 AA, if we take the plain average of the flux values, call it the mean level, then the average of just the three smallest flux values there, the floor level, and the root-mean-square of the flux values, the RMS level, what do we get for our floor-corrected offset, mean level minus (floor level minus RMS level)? 1.33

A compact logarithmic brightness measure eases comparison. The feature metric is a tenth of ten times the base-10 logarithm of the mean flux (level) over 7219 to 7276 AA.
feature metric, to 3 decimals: 0.115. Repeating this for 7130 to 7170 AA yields 0.116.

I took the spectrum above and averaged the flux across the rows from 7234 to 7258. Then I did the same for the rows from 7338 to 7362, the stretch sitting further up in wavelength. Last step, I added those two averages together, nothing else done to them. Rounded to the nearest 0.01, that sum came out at 2.59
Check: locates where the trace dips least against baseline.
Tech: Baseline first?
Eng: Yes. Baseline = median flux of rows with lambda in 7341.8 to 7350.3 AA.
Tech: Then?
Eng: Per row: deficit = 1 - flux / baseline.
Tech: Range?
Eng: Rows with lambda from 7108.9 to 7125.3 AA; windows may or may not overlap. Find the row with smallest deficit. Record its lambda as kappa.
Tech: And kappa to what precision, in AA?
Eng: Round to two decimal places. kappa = 7109.76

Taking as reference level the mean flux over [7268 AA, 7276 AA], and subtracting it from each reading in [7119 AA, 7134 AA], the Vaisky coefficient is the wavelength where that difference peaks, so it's 7119.58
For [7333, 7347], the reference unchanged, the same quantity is 7346.06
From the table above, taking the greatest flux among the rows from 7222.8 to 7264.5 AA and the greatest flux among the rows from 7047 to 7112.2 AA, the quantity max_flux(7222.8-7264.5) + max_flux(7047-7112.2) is 2.71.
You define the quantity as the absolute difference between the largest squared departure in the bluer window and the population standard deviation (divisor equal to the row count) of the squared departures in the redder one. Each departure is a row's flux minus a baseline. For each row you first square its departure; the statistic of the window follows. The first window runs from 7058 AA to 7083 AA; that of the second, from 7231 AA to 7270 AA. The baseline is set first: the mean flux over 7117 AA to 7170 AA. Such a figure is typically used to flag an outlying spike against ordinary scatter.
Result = 0.0026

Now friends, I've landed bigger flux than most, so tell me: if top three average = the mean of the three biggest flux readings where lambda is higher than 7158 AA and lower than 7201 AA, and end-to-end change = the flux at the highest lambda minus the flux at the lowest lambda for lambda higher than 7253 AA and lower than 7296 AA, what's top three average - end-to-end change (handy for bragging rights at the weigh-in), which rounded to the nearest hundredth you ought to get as 1.34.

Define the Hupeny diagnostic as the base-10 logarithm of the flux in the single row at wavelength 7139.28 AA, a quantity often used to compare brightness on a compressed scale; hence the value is 0.124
